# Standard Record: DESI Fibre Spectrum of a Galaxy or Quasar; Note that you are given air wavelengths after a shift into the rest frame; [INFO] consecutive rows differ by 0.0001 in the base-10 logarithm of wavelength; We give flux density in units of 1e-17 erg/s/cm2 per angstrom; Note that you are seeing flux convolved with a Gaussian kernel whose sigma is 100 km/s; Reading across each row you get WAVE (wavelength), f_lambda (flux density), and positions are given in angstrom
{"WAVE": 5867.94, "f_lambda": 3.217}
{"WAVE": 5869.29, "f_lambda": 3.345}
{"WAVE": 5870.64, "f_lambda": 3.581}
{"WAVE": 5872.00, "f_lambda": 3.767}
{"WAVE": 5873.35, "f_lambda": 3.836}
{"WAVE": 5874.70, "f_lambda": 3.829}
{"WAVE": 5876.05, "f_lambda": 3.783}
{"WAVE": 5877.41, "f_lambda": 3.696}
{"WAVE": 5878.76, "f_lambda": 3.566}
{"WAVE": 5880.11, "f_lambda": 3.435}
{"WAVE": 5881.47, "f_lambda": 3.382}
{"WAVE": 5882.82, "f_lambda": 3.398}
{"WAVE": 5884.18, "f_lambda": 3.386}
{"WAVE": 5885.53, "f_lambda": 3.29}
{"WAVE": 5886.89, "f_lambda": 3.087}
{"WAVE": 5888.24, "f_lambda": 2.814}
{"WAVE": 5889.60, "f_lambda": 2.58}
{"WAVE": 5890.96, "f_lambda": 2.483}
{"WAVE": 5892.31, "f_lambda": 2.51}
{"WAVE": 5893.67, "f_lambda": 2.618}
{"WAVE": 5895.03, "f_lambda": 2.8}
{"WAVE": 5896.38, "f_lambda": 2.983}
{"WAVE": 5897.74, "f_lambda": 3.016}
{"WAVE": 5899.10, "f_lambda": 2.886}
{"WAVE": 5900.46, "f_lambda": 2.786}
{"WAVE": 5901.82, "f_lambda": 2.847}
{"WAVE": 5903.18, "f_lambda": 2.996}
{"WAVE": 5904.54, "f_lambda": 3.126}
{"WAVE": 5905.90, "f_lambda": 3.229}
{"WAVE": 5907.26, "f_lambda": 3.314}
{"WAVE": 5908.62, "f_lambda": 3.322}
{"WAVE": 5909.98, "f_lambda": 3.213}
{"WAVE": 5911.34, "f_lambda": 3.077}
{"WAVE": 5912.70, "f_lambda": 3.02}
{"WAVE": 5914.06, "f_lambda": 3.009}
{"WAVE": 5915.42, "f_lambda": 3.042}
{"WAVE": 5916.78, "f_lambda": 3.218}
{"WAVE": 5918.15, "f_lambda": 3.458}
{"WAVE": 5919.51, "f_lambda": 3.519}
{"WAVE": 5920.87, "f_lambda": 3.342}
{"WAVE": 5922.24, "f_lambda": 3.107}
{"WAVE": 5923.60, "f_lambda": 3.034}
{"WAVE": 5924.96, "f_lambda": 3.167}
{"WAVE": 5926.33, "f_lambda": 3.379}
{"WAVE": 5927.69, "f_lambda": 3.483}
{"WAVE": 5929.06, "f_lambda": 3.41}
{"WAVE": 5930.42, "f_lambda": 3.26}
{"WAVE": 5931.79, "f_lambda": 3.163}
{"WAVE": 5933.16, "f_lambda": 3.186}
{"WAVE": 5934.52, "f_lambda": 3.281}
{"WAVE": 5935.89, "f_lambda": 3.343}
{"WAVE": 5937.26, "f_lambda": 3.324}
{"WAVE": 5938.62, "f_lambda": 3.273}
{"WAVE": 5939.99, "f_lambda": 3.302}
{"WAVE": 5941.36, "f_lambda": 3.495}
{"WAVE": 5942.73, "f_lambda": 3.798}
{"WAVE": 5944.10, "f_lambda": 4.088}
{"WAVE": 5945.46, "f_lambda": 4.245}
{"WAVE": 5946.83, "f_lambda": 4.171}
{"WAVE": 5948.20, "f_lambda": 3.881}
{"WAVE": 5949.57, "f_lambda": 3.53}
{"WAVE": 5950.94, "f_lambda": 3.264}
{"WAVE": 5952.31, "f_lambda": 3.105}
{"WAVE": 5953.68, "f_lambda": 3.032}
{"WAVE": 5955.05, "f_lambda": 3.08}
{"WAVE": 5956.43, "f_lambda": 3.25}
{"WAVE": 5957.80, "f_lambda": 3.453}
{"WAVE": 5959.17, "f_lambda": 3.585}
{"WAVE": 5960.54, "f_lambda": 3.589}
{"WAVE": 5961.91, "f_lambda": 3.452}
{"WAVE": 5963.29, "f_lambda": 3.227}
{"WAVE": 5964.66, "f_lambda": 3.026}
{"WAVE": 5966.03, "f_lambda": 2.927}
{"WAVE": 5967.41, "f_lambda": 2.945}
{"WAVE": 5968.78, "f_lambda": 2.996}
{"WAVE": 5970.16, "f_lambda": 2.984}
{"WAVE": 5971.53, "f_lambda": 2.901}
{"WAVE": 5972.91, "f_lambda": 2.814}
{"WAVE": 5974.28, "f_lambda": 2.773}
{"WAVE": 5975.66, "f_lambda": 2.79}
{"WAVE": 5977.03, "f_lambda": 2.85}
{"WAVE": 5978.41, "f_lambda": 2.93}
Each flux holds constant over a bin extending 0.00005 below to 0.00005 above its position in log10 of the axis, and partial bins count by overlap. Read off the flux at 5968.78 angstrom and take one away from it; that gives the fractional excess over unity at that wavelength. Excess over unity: 2.00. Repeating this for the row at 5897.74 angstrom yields 2.02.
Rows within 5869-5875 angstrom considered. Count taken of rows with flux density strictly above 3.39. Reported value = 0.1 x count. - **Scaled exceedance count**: 0.40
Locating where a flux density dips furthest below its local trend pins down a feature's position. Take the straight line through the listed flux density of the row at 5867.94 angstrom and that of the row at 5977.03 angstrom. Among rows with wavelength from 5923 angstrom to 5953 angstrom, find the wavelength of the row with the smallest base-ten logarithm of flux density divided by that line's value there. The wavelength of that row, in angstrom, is 5923.60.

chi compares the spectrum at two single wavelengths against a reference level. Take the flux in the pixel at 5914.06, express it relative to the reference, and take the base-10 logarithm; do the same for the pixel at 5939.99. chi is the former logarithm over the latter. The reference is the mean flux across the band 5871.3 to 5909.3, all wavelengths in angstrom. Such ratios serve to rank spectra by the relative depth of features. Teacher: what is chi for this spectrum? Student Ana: -1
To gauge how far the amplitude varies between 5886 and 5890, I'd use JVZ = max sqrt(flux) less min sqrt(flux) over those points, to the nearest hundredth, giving 0.15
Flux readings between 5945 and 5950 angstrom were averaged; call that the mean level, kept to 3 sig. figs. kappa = 3.96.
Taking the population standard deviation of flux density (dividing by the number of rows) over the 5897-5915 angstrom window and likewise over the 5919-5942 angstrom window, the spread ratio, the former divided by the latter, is 1.2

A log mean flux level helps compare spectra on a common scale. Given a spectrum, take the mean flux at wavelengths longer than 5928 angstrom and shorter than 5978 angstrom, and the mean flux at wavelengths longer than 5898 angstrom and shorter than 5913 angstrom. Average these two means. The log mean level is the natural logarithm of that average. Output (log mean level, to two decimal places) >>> 1.16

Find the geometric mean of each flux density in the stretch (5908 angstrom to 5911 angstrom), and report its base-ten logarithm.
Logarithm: 0.514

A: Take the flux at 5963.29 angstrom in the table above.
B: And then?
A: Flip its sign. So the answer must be -3.23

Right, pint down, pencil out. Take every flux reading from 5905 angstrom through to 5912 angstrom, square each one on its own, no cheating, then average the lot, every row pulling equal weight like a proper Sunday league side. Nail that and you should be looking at 10.4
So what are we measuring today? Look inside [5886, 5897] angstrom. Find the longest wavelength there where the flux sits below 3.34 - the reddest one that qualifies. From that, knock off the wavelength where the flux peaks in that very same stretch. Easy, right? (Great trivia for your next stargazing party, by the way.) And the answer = 9.5 angstrom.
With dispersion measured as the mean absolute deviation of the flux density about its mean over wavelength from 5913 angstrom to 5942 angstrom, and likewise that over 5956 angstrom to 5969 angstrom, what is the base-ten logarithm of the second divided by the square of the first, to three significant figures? 1.16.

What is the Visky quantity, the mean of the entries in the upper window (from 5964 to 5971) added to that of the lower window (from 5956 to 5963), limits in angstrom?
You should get 6.4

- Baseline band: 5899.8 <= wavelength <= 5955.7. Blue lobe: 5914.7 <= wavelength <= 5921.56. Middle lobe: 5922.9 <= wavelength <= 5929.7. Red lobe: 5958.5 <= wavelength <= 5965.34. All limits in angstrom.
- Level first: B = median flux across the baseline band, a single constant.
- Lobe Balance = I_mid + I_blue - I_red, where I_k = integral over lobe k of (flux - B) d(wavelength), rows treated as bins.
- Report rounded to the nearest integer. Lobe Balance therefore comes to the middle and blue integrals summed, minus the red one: 0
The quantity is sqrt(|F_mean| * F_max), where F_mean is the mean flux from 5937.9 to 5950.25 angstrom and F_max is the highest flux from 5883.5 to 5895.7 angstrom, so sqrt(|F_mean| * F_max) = 3.57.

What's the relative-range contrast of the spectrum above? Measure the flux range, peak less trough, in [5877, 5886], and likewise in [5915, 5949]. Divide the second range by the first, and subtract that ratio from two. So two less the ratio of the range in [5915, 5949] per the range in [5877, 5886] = -1.0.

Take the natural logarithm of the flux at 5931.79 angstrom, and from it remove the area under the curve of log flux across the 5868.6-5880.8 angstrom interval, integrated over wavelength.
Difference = -15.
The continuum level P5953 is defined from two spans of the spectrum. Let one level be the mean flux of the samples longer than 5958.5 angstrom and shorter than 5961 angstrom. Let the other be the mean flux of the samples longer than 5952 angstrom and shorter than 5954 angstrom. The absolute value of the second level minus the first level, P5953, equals 0.52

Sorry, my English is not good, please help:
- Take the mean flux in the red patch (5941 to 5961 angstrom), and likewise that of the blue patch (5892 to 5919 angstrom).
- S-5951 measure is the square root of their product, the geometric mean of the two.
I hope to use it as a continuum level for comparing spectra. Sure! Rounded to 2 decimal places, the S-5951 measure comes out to 3.29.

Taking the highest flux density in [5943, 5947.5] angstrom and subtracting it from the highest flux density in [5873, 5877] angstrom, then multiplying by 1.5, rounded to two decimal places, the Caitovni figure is -0.61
